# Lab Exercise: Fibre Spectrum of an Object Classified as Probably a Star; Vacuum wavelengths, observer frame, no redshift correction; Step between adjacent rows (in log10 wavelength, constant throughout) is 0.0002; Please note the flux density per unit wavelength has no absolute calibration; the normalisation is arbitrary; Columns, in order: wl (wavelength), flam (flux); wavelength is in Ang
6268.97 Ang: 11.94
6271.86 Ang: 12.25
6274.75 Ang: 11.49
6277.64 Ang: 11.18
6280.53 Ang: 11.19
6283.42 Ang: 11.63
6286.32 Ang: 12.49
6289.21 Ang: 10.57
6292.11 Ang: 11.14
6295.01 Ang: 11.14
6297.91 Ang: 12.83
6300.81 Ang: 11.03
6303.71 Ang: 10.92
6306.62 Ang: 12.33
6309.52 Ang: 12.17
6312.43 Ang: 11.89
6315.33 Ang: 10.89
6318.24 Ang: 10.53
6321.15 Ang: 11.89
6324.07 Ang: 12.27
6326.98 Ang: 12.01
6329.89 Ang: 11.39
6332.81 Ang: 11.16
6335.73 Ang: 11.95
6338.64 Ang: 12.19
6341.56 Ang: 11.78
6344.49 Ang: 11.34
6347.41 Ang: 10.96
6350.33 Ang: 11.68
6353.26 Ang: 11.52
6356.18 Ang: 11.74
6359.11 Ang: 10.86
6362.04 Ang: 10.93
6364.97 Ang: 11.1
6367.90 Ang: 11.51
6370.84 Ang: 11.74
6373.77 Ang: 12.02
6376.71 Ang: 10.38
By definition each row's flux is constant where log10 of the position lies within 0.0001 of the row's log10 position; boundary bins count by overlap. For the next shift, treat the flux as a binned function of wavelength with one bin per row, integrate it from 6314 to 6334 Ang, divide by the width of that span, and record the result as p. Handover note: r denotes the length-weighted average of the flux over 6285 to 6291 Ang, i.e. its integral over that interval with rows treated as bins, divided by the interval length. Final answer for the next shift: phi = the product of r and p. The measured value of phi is 132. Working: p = 11.5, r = 11.5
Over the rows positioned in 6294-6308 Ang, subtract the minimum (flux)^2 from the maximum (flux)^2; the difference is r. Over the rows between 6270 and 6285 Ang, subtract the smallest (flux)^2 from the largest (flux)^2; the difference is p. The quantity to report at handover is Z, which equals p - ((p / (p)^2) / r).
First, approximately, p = 25.1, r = 45.4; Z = 25.1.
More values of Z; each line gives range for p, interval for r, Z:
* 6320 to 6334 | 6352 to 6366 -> 26.0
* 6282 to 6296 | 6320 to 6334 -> 44.3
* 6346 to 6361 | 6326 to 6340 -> 19.9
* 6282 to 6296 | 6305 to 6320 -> 44.3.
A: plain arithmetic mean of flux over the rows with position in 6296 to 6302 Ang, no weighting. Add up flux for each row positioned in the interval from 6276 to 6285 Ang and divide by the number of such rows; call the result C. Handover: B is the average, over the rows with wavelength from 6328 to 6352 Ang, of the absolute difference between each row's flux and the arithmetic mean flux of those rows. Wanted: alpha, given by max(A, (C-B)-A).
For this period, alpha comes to 11.93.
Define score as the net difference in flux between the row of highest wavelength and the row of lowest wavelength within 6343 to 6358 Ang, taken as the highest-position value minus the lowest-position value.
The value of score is 0.4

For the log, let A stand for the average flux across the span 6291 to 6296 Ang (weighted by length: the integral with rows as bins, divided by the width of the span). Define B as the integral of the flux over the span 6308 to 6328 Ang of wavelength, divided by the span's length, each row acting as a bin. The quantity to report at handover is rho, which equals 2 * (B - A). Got 1.0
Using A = 11.1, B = 11.66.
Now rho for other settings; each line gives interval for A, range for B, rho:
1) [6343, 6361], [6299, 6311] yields 0.6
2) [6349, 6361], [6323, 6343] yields 0.8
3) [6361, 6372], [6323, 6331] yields 1.2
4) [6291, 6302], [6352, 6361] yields -0.4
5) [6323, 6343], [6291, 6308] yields -0.5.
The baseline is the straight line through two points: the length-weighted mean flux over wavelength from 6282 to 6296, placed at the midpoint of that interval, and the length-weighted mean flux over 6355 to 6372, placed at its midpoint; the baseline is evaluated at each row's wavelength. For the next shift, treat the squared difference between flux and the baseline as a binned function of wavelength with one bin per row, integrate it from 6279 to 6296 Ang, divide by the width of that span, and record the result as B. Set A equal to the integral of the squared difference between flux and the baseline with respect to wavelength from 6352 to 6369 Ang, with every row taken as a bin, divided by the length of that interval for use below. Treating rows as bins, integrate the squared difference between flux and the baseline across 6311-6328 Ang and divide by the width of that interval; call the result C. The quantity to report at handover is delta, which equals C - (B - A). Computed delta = 0.22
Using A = 0.11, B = 0.36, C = 0.46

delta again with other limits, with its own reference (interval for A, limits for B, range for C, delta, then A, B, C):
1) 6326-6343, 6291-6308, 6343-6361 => -0.17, 0.30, 0.59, 0.12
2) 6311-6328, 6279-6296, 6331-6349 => 0.35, 0.46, 0.36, 0.24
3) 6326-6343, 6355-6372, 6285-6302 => 0.87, 0.30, 0.13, 0.71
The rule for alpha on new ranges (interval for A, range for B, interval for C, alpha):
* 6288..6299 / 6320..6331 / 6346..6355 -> 11.42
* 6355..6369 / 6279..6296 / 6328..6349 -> 11.23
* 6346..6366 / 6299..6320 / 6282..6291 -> 11.26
